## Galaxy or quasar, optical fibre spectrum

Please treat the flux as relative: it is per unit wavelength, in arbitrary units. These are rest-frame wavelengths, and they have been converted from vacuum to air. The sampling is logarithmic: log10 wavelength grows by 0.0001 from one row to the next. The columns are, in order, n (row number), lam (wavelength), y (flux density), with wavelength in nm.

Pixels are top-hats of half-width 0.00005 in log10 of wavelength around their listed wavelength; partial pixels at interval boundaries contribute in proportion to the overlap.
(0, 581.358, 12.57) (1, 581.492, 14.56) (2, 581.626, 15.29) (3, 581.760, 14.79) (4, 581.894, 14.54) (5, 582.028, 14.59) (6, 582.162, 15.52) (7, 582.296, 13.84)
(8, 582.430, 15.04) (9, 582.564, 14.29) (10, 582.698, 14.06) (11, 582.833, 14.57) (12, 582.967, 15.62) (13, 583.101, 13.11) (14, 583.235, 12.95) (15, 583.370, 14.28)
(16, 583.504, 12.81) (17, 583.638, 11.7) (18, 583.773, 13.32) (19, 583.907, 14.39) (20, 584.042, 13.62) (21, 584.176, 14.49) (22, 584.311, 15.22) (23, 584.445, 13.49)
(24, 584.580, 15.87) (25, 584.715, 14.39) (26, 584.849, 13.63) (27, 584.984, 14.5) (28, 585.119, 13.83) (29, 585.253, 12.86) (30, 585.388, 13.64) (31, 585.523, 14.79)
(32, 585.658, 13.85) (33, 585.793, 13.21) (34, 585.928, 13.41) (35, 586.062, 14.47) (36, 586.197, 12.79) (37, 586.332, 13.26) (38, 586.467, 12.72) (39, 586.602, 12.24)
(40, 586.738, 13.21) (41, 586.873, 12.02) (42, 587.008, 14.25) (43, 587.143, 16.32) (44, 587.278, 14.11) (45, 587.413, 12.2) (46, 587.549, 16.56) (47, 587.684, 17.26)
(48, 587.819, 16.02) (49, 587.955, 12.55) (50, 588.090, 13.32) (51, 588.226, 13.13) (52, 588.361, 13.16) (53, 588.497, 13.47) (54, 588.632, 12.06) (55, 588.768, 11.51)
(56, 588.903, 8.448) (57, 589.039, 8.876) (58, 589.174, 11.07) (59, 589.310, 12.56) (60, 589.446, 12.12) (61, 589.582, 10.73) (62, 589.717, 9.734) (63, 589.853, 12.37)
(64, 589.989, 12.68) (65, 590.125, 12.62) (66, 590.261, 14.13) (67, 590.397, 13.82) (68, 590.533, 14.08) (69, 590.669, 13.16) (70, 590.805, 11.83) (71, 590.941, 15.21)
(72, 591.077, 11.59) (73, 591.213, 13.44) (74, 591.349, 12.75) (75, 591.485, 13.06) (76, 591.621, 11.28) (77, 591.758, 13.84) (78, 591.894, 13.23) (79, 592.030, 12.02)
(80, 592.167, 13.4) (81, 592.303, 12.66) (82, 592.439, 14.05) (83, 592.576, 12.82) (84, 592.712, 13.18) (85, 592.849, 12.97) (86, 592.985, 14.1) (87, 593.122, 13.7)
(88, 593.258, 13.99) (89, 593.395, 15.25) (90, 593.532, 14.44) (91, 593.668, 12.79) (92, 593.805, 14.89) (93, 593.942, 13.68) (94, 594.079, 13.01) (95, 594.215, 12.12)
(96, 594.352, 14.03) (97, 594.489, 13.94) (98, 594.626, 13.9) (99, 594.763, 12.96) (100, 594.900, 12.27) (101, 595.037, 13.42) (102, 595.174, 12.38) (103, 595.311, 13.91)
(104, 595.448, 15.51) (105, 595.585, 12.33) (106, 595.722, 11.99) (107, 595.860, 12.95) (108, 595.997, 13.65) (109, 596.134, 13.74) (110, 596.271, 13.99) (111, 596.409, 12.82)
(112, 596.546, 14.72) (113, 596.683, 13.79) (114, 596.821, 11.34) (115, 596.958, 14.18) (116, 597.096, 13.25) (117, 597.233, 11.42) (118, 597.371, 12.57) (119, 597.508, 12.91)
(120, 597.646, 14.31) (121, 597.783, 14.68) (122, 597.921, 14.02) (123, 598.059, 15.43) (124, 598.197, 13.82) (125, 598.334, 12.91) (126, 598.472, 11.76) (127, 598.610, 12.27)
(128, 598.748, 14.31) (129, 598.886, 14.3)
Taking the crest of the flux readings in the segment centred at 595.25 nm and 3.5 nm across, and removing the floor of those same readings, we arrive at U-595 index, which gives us 4.2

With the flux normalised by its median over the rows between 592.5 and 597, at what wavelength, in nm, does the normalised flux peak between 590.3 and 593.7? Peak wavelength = 593.395 nm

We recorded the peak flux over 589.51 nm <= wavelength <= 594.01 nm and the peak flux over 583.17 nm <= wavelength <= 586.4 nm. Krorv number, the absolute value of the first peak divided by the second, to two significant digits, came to 0.96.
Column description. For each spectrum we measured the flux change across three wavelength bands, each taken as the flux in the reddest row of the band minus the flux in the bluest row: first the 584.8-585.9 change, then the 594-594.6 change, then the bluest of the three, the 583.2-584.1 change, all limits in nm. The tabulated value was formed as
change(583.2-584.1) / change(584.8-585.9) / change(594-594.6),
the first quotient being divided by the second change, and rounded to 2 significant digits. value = -1.7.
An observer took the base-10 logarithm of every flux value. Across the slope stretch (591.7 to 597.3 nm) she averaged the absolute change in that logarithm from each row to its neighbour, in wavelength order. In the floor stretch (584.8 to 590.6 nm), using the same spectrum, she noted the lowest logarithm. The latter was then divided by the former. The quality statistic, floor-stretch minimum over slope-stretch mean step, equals 26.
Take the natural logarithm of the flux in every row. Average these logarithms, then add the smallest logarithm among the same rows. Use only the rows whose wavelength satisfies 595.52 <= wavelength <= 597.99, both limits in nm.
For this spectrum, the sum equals 5.01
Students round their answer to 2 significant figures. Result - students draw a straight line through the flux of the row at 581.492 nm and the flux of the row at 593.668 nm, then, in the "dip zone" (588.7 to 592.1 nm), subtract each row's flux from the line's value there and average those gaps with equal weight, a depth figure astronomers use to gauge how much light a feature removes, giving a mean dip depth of 1.0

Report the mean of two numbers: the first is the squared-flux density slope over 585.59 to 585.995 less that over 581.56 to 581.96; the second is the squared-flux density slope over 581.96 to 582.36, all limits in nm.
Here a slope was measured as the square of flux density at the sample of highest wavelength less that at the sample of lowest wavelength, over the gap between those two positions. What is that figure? -20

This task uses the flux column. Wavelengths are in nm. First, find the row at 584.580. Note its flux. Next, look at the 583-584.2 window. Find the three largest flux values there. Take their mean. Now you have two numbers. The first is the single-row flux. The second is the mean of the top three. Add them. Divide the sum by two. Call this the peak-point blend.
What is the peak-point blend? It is 15.1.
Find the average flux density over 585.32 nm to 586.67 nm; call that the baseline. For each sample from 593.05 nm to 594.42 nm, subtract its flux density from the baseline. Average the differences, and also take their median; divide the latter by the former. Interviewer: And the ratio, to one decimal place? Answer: 1.2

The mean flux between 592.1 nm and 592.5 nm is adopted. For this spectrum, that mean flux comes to 13.4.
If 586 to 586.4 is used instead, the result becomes 13.5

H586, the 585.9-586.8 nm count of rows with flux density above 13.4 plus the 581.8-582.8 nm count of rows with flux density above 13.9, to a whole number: 8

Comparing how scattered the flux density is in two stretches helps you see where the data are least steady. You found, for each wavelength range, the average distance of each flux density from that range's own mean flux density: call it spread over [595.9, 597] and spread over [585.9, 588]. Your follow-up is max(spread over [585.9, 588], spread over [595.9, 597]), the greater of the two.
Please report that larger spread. 1.41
